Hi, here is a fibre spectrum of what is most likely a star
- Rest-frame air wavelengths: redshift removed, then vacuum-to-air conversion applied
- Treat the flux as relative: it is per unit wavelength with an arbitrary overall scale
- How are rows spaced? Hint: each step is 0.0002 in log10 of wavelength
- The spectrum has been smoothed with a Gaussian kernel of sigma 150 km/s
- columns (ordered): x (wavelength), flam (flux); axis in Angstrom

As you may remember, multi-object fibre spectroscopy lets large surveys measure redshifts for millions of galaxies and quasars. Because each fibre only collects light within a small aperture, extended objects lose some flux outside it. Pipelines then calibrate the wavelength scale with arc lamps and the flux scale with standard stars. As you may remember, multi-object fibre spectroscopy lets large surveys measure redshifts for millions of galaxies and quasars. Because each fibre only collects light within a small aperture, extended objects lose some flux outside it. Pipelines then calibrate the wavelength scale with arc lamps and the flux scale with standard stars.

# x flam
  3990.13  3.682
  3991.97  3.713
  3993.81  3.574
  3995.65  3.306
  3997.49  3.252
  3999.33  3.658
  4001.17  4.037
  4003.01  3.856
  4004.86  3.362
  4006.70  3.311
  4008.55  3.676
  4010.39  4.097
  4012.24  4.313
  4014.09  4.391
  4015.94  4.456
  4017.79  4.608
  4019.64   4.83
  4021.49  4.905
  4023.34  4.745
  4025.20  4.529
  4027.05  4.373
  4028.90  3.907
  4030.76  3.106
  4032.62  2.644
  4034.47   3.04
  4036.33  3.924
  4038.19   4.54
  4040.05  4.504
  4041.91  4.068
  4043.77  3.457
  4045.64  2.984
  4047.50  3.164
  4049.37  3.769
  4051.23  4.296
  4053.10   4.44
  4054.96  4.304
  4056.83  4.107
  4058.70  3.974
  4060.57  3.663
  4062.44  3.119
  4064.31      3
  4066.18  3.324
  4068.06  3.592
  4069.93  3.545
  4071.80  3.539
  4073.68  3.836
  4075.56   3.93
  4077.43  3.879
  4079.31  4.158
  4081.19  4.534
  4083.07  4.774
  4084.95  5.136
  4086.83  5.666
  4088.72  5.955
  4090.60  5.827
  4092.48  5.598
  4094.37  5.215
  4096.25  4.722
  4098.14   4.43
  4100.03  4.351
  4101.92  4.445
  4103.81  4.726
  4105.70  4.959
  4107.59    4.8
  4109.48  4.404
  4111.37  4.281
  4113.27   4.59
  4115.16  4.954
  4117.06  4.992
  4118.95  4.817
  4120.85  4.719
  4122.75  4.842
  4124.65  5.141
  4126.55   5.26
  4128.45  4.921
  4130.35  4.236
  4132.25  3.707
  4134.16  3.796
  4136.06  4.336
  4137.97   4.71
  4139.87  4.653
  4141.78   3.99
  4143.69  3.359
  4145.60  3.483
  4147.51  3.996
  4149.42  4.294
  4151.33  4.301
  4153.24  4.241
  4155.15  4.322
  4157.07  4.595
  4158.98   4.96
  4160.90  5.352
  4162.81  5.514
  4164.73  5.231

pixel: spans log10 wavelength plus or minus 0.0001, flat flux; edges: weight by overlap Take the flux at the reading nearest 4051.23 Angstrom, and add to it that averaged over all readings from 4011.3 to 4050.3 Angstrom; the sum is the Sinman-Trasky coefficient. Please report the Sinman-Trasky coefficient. 8.3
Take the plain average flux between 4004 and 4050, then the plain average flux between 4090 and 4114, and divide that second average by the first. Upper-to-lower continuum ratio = 1.21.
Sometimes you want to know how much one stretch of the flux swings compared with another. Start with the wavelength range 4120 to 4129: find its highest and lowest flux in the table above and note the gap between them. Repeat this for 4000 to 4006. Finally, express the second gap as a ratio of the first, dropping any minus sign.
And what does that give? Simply 1.2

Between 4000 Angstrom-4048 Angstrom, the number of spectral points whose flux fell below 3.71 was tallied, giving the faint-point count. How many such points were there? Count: 9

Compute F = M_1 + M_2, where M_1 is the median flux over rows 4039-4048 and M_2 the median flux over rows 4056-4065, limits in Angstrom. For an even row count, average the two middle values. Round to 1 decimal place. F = 7.1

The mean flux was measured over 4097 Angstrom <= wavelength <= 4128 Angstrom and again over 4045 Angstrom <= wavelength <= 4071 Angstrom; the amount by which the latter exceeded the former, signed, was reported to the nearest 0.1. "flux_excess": -1.1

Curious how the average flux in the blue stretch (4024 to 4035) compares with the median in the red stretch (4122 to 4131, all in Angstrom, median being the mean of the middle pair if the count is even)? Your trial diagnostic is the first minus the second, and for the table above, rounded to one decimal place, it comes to -1.3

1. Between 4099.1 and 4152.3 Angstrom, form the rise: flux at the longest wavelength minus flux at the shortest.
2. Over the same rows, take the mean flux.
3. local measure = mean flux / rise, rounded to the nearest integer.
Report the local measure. -89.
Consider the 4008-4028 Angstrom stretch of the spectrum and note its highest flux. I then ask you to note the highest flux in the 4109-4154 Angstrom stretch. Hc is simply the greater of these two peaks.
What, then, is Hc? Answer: 5.26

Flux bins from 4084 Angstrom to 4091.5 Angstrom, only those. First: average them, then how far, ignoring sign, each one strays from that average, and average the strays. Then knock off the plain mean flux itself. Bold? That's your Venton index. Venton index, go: -5.4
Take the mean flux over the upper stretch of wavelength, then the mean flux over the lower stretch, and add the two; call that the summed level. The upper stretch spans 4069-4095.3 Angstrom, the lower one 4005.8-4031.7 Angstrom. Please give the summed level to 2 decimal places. 8.92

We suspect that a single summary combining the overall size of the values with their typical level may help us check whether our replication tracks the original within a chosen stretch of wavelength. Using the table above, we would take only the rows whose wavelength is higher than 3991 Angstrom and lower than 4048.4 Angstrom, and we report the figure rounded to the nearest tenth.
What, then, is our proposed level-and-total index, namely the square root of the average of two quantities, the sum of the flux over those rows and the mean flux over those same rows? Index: 7.9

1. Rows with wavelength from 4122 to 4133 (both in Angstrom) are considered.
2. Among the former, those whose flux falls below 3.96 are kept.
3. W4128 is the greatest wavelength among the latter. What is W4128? 4132.25 Angstrom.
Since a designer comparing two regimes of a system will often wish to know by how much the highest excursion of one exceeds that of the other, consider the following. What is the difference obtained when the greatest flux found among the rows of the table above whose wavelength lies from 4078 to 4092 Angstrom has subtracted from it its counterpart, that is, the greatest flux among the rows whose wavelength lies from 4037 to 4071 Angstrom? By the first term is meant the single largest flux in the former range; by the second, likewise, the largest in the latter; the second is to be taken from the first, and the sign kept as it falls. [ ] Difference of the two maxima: 1.4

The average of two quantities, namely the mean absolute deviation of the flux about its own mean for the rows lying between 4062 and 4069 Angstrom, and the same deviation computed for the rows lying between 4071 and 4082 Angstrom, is 0.22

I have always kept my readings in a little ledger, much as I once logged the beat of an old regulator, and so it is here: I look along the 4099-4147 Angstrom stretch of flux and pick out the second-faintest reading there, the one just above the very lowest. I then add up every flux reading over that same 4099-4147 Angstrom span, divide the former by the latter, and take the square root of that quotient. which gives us 0.176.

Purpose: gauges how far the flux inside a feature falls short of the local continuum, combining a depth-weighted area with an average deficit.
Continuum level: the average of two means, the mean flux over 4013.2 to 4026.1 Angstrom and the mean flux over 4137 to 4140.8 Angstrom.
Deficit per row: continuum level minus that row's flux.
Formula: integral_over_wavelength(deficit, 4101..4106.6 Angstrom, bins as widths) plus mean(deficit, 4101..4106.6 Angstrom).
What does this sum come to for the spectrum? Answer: 0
